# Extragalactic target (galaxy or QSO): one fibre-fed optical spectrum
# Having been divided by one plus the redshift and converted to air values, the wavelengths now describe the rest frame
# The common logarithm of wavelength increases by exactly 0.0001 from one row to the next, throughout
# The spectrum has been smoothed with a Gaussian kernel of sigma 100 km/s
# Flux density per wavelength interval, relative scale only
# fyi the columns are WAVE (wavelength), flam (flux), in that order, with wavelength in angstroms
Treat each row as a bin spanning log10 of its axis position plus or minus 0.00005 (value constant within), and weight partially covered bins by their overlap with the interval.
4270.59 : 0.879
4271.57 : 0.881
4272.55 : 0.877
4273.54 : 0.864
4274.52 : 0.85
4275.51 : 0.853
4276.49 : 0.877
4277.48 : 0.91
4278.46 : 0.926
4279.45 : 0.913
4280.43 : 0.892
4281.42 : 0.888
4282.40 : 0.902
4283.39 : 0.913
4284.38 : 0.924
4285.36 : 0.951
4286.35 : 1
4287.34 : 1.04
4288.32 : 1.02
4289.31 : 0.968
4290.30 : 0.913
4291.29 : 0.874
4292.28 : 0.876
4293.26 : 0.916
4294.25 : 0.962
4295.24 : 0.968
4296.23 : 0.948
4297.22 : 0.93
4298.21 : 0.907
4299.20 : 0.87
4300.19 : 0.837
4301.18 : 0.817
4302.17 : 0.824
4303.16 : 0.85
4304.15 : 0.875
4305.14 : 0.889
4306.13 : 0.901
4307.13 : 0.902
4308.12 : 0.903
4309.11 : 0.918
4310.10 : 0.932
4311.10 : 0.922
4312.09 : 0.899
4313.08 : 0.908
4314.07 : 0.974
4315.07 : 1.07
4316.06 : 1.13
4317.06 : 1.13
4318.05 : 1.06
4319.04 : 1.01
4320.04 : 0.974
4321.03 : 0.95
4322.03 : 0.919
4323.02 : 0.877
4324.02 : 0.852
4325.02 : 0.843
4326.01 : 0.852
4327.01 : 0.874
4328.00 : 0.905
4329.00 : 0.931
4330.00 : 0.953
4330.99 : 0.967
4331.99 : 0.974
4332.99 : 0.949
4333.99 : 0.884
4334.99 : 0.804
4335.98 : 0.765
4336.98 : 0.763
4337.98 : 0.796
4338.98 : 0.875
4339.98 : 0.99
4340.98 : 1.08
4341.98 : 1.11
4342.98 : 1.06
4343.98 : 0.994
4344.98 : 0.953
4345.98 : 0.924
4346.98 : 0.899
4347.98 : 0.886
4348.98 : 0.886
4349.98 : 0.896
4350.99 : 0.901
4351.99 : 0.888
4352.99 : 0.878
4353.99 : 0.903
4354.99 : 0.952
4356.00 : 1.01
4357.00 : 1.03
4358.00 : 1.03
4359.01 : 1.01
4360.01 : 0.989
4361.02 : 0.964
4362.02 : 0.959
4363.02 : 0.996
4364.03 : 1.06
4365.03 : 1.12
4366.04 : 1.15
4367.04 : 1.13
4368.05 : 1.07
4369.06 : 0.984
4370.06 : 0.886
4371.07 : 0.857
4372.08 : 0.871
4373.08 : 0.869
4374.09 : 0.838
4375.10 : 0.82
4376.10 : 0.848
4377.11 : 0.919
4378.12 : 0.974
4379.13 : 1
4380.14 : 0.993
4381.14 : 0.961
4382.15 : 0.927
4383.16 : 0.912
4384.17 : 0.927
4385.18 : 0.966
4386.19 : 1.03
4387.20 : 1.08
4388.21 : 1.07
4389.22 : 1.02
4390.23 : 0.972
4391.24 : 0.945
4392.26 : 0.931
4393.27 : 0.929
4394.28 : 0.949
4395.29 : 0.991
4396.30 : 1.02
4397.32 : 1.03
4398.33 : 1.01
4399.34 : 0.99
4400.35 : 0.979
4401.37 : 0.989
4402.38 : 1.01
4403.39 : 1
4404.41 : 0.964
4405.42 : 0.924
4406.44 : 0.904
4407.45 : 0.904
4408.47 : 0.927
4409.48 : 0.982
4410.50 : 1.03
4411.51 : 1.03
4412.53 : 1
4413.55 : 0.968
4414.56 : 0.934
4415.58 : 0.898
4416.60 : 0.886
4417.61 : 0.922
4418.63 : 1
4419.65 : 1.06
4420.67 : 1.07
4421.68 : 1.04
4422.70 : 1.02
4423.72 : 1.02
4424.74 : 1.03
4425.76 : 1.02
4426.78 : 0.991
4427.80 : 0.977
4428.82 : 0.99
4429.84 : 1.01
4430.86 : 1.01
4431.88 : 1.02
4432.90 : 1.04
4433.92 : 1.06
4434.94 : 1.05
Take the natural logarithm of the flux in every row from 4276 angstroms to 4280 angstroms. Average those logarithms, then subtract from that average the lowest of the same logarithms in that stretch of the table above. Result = 0.033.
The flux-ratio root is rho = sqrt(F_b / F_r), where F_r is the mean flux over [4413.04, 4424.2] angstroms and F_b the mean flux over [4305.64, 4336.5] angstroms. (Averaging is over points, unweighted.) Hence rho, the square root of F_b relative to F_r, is 0.97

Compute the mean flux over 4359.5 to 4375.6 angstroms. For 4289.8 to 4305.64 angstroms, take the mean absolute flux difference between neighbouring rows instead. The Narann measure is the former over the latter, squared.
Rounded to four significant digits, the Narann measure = 1680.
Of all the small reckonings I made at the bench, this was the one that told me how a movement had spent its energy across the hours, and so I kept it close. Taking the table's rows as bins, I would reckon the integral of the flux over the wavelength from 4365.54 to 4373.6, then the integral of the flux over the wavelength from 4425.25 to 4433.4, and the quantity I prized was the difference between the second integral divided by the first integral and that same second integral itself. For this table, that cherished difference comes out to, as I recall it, -7.2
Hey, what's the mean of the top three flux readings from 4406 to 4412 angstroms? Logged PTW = 1.01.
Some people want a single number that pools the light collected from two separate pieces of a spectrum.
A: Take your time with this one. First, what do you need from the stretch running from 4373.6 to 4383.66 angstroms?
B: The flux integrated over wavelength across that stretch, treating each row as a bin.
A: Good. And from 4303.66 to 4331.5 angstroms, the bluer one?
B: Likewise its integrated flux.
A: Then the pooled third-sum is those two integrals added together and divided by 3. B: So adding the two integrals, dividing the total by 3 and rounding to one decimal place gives 11.8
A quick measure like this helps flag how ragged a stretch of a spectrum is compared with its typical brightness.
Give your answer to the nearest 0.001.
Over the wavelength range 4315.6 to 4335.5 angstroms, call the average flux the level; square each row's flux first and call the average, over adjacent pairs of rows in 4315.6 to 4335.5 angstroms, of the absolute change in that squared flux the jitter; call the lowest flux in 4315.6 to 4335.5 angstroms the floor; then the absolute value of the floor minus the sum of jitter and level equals 0.196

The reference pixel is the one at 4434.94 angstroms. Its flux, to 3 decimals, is 1.050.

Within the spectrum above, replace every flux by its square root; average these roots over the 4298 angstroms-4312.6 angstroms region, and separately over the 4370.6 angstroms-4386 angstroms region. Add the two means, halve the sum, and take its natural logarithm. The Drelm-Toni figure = -0.054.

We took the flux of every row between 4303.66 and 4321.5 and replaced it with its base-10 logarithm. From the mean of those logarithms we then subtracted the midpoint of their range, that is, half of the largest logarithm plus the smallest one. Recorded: -0.0150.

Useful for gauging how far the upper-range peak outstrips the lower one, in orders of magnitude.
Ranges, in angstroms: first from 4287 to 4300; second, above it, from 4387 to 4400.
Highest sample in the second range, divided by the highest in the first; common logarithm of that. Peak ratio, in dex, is 0.02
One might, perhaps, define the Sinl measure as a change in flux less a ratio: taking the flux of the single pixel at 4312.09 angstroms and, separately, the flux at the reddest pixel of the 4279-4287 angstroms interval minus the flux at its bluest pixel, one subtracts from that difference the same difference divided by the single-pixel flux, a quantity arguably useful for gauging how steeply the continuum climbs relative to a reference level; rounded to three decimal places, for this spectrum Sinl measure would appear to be -0.010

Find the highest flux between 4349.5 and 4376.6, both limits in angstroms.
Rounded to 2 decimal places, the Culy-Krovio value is 1.15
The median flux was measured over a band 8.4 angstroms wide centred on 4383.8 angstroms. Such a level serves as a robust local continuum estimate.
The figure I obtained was 0.96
